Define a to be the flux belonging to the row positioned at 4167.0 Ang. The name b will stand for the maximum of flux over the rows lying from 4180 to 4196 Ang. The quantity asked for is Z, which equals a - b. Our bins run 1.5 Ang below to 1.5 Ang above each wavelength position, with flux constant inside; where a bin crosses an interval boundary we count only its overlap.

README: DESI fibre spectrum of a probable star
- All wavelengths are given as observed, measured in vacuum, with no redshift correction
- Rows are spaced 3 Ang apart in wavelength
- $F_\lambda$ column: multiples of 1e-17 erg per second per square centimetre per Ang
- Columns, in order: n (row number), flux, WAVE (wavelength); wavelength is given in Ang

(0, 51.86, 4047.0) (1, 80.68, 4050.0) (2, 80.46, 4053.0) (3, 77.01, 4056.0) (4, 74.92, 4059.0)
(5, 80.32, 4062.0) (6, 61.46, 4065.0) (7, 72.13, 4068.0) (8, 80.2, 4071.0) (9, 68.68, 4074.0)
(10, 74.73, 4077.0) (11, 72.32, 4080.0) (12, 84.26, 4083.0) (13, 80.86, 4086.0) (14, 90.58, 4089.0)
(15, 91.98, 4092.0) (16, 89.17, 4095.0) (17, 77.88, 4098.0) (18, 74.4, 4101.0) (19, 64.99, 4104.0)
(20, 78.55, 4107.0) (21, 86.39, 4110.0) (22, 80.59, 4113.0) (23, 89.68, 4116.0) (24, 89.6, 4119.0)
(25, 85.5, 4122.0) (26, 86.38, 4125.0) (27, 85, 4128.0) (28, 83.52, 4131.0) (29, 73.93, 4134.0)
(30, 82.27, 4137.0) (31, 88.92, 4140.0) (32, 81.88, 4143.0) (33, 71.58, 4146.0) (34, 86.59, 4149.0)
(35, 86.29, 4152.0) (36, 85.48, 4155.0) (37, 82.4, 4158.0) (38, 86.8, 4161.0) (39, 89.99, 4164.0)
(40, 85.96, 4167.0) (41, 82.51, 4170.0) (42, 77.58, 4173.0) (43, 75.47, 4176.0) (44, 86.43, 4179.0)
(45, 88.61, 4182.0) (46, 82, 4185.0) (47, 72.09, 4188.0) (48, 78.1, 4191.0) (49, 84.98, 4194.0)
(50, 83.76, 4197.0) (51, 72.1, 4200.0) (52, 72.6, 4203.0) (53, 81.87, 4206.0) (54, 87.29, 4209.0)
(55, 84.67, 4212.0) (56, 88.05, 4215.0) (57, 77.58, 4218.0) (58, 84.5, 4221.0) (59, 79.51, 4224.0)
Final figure -3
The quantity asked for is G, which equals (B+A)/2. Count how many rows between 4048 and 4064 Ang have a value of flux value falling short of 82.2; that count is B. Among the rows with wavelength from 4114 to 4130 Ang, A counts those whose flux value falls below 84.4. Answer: 2.5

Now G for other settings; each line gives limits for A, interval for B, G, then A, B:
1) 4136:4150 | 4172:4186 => 3.0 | 3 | 3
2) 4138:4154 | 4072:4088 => 3.0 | 2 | 4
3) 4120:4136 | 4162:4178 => 2.0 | 2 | 2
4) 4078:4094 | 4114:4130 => 1.5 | 3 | 0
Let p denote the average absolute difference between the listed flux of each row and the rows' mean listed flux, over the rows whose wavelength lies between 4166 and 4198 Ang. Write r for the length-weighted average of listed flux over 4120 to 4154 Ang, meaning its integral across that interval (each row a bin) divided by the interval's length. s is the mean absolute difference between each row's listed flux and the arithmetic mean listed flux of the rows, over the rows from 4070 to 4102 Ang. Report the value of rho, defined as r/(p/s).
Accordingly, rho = 124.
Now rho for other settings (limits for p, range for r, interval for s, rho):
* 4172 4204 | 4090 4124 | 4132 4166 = 70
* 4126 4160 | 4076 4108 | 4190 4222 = 98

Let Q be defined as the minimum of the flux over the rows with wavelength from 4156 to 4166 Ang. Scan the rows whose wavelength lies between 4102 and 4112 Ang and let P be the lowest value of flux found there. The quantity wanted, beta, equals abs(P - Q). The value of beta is 17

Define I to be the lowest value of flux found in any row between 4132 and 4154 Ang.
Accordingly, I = 71.58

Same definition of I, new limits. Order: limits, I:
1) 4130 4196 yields 71.58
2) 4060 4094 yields 61.46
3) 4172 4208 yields 72.09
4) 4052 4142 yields 61.46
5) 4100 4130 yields 64.99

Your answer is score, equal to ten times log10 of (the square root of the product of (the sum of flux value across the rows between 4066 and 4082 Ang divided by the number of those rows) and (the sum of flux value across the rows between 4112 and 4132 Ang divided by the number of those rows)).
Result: 19.0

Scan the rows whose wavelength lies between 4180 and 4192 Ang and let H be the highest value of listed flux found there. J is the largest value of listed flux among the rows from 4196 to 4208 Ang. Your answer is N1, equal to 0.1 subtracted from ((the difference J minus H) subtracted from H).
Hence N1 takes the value 93.4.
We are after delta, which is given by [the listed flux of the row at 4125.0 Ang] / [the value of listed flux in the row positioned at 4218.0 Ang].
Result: 1.11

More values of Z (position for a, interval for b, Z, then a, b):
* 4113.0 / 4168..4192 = -8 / 80.59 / 88.61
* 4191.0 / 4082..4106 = -14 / 78.1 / 91.98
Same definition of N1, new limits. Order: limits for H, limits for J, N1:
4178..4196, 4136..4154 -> 88.2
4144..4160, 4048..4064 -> 92.4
